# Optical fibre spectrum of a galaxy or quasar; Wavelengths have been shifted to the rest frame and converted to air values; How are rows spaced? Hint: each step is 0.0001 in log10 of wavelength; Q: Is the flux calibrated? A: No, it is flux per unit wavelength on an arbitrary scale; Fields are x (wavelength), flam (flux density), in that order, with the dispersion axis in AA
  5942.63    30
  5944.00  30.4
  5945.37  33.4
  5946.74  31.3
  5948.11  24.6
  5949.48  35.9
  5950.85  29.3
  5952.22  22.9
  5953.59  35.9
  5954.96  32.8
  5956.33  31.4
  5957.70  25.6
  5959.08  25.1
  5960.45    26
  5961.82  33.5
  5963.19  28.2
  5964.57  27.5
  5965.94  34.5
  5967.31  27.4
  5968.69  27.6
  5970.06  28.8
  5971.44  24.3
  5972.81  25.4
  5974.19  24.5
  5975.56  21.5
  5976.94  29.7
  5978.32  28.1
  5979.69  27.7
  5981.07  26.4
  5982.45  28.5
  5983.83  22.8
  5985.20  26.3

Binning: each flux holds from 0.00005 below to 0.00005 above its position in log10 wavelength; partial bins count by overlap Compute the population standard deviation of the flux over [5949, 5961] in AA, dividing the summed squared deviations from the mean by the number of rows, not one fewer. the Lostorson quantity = 4.6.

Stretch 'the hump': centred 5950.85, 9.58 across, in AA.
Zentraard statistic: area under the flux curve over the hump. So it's 291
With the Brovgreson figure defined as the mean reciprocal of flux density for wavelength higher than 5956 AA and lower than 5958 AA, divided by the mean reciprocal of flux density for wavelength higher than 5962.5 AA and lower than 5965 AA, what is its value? 0.99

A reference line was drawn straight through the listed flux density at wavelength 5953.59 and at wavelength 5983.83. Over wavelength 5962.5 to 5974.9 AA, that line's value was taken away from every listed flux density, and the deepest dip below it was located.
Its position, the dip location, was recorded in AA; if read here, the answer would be 5971.44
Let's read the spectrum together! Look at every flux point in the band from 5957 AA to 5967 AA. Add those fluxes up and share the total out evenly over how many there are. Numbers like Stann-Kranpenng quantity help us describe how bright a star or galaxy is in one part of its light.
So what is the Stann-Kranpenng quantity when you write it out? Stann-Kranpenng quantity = 28.6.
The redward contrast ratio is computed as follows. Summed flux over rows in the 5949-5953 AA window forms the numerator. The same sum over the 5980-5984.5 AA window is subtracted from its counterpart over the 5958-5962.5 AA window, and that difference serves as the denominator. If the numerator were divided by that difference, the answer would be 13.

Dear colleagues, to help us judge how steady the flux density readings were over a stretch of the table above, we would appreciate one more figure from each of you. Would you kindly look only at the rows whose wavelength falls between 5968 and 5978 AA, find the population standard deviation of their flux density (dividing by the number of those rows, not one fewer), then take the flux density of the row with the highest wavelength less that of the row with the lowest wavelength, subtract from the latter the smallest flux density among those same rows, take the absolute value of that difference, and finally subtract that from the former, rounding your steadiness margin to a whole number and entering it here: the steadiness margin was -17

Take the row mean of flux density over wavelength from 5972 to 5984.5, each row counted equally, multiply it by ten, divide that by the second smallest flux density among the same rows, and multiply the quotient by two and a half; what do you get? 28.6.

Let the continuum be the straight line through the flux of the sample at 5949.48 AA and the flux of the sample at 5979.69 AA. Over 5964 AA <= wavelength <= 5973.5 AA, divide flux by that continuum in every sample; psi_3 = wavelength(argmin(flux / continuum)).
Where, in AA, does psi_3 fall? 5971.44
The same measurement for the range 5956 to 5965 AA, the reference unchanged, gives 5959.08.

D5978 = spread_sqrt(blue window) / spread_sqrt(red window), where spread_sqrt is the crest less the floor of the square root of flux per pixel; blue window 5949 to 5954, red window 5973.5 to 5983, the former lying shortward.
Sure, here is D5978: 1.5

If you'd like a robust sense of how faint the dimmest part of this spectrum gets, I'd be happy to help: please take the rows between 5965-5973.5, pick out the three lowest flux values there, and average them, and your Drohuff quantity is 25.7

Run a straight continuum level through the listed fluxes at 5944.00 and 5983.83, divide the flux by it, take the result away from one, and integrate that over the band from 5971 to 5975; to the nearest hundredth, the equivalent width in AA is 0.03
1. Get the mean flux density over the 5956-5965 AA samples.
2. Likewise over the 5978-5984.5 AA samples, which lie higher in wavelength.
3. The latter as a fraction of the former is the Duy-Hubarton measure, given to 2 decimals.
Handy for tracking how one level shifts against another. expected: 0.95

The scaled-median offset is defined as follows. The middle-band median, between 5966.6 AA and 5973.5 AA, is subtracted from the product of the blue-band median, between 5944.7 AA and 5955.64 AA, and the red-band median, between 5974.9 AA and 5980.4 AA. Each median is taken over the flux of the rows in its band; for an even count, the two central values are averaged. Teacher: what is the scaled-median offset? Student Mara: 867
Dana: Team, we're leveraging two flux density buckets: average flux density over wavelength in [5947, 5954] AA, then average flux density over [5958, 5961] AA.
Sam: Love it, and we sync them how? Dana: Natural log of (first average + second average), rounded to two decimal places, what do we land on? 4.01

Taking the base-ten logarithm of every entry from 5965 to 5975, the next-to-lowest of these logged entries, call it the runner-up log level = 1.389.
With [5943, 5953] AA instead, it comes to 1.391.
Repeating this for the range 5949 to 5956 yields 1.467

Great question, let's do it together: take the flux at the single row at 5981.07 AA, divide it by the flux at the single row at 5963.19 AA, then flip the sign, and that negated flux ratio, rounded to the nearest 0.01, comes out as -0.94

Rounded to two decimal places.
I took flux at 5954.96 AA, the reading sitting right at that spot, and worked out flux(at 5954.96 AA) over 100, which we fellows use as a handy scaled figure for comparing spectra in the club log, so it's 0.33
